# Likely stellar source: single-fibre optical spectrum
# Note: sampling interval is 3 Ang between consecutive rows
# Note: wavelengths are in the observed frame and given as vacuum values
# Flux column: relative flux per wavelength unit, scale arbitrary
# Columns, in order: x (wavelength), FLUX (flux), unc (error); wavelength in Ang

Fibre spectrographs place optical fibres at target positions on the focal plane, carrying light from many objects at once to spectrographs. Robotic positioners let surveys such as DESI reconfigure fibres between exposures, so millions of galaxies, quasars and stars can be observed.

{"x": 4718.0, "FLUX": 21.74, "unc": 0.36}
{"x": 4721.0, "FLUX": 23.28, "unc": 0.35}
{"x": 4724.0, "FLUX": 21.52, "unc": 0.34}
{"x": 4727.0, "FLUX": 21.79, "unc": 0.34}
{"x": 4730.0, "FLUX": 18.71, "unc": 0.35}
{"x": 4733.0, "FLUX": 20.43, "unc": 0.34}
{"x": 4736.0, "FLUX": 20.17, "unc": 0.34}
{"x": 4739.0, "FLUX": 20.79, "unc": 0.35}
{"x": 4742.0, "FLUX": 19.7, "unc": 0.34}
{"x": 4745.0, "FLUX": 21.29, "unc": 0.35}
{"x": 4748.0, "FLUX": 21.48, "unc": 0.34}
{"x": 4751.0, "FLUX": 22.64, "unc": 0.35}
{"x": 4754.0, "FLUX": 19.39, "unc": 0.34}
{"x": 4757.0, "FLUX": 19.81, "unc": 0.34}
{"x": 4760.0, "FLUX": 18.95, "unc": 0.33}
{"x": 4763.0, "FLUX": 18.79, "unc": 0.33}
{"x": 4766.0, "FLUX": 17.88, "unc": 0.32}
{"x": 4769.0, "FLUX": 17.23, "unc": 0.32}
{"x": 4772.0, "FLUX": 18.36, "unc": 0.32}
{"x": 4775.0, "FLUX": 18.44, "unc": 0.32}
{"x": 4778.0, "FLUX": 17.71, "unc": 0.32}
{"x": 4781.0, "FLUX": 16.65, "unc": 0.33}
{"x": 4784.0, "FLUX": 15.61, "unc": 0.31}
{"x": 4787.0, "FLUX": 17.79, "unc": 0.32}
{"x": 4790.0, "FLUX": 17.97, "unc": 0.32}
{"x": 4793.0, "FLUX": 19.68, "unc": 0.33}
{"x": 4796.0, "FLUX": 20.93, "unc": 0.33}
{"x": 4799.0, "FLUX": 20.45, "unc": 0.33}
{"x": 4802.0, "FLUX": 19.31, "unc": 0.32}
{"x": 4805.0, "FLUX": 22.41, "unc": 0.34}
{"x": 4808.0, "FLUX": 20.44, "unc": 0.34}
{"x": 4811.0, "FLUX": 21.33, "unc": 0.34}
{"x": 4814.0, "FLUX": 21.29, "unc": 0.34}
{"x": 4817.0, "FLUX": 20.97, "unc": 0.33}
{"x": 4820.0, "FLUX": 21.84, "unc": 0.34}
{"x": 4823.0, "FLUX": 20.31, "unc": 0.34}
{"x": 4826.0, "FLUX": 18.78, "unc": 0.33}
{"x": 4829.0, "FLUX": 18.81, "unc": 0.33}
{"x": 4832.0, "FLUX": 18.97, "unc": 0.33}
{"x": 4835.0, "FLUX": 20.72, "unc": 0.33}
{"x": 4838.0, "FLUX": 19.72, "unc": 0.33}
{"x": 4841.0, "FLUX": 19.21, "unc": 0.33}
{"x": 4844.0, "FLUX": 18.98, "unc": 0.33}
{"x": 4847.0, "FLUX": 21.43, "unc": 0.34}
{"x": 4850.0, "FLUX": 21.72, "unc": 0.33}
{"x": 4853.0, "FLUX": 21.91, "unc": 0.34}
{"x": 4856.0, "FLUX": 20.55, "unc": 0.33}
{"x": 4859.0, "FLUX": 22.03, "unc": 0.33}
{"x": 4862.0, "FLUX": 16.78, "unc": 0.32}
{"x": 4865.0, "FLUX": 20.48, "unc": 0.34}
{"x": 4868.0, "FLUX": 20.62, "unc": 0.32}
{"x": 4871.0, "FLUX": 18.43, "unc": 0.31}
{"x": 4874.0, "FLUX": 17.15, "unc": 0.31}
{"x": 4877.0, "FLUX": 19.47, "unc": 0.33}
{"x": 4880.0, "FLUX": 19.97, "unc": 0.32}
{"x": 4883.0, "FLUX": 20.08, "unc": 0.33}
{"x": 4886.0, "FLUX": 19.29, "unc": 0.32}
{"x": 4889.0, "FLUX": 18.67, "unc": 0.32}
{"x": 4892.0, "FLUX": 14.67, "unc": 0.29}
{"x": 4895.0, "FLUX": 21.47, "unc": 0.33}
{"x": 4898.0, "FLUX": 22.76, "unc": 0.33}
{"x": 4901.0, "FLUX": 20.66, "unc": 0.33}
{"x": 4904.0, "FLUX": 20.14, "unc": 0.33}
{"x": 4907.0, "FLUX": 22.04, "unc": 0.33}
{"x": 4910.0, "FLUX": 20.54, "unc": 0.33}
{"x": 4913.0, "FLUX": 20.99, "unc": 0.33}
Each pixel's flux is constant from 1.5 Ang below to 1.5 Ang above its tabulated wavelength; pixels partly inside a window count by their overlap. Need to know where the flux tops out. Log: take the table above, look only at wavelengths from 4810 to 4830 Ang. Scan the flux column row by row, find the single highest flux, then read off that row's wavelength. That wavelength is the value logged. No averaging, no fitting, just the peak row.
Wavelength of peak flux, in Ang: 4820.0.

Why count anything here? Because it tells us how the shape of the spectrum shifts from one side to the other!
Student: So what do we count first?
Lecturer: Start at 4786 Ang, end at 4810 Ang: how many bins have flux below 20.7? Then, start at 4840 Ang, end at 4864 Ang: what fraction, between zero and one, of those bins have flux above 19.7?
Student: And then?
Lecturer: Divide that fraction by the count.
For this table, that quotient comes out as 0.104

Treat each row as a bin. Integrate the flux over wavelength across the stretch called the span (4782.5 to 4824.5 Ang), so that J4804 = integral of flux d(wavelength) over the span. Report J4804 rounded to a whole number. 841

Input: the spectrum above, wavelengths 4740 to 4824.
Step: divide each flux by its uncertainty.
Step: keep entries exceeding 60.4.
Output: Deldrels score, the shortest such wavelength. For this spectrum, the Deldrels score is 4745.0 Ang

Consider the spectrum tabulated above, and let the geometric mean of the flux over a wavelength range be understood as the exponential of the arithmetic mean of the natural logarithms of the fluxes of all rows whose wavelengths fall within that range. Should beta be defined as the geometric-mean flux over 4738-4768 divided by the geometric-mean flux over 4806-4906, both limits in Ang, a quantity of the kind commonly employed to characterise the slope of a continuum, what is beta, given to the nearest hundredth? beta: 1.01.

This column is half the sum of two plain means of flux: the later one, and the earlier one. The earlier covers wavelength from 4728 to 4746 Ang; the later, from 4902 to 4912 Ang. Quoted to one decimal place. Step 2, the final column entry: 20.5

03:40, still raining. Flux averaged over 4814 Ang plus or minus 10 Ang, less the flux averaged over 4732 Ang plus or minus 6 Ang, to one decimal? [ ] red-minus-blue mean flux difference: 1.0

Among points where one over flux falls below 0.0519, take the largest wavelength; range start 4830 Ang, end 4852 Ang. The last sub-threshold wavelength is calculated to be 4850.0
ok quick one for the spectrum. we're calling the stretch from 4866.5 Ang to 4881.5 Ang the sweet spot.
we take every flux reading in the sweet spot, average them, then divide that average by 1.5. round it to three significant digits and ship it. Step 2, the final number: 12.8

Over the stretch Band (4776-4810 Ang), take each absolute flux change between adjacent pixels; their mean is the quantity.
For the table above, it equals 1.4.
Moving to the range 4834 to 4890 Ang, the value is 1.4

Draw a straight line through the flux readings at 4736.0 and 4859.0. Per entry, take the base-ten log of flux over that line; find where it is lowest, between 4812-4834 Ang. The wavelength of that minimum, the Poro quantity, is 4829.0 Ang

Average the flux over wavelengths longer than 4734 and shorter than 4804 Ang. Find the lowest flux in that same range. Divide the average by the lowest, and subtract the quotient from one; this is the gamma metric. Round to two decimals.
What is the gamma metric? -0.23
